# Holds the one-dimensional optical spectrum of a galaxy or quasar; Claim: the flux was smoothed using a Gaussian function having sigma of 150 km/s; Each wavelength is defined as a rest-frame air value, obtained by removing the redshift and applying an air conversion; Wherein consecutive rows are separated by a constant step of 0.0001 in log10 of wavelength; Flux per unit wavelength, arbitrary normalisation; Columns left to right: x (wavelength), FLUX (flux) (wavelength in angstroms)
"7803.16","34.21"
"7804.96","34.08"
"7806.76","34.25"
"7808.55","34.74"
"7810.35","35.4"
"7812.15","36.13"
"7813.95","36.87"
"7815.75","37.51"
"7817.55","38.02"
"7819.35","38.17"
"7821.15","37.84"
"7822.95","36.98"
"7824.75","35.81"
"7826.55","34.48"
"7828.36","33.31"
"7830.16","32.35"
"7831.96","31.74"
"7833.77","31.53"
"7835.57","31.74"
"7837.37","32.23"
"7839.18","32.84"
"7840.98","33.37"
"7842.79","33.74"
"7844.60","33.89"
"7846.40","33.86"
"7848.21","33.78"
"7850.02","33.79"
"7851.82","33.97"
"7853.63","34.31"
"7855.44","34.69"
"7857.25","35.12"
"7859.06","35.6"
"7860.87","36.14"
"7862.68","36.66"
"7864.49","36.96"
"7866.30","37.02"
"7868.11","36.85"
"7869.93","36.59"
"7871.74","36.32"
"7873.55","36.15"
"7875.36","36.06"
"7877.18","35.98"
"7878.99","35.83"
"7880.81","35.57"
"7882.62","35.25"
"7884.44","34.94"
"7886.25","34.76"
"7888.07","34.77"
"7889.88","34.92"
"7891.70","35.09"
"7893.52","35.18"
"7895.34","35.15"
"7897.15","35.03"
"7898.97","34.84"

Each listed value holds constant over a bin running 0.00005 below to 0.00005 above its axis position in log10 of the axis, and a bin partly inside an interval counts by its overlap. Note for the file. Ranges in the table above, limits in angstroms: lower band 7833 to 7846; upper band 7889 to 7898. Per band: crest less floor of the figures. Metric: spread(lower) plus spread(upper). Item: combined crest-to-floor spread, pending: 2.6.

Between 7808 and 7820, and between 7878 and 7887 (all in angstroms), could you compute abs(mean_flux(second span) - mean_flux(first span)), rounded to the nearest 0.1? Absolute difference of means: 1.4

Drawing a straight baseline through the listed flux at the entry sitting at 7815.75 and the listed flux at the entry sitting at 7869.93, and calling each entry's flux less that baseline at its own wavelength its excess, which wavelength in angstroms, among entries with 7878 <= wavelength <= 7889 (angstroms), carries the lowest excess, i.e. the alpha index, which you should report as 7886.25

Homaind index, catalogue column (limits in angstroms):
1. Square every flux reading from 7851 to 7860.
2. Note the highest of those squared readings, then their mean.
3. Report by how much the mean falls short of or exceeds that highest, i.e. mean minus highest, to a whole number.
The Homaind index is -60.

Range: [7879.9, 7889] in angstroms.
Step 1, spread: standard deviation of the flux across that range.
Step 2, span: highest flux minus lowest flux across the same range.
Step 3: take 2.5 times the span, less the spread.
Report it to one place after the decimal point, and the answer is 1.7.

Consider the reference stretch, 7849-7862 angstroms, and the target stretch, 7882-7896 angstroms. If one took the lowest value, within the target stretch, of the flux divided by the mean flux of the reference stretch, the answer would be 1.00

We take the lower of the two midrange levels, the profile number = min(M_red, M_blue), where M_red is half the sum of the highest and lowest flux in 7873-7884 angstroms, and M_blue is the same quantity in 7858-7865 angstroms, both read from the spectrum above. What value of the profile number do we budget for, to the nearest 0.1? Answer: 35.7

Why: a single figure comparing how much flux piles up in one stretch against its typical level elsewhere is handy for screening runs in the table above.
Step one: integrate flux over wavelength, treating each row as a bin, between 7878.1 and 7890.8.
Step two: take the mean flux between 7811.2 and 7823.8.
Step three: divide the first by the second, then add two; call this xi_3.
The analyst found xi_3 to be 14.0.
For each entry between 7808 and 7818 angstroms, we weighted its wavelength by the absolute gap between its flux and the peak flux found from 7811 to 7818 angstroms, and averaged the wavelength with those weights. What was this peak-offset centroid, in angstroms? 7810.8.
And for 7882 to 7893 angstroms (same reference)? 7887.2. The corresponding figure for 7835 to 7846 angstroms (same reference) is 7839.6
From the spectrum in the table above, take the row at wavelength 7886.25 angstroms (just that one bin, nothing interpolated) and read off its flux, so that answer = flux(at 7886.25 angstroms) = 34.76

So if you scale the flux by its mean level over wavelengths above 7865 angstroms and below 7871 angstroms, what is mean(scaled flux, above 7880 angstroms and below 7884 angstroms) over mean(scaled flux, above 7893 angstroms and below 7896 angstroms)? 1.01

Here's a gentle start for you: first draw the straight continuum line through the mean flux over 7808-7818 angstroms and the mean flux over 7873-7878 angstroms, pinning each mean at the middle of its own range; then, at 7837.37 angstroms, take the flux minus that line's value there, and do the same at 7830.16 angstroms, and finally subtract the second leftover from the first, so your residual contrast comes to -0.1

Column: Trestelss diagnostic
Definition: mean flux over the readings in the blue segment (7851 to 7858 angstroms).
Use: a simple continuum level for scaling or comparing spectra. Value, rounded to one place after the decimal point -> 34.5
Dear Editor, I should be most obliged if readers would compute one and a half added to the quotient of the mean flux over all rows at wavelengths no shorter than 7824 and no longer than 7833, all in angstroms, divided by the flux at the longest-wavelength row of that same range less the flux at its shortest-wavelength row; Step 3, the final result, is -7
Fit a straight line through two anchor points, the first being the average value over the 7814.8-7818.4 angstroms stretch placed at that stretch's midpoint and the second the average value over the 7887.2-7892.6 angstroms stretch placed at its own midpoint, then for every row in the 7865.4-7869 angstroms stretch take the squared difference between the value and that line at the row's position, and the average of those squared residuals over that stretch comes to 1.3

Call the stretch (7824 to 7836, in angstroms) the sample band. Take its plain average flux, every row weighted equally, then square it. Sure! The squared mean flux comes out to 1089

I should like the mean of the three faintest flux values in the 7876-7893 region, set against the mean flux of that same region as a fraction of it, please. 0.988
